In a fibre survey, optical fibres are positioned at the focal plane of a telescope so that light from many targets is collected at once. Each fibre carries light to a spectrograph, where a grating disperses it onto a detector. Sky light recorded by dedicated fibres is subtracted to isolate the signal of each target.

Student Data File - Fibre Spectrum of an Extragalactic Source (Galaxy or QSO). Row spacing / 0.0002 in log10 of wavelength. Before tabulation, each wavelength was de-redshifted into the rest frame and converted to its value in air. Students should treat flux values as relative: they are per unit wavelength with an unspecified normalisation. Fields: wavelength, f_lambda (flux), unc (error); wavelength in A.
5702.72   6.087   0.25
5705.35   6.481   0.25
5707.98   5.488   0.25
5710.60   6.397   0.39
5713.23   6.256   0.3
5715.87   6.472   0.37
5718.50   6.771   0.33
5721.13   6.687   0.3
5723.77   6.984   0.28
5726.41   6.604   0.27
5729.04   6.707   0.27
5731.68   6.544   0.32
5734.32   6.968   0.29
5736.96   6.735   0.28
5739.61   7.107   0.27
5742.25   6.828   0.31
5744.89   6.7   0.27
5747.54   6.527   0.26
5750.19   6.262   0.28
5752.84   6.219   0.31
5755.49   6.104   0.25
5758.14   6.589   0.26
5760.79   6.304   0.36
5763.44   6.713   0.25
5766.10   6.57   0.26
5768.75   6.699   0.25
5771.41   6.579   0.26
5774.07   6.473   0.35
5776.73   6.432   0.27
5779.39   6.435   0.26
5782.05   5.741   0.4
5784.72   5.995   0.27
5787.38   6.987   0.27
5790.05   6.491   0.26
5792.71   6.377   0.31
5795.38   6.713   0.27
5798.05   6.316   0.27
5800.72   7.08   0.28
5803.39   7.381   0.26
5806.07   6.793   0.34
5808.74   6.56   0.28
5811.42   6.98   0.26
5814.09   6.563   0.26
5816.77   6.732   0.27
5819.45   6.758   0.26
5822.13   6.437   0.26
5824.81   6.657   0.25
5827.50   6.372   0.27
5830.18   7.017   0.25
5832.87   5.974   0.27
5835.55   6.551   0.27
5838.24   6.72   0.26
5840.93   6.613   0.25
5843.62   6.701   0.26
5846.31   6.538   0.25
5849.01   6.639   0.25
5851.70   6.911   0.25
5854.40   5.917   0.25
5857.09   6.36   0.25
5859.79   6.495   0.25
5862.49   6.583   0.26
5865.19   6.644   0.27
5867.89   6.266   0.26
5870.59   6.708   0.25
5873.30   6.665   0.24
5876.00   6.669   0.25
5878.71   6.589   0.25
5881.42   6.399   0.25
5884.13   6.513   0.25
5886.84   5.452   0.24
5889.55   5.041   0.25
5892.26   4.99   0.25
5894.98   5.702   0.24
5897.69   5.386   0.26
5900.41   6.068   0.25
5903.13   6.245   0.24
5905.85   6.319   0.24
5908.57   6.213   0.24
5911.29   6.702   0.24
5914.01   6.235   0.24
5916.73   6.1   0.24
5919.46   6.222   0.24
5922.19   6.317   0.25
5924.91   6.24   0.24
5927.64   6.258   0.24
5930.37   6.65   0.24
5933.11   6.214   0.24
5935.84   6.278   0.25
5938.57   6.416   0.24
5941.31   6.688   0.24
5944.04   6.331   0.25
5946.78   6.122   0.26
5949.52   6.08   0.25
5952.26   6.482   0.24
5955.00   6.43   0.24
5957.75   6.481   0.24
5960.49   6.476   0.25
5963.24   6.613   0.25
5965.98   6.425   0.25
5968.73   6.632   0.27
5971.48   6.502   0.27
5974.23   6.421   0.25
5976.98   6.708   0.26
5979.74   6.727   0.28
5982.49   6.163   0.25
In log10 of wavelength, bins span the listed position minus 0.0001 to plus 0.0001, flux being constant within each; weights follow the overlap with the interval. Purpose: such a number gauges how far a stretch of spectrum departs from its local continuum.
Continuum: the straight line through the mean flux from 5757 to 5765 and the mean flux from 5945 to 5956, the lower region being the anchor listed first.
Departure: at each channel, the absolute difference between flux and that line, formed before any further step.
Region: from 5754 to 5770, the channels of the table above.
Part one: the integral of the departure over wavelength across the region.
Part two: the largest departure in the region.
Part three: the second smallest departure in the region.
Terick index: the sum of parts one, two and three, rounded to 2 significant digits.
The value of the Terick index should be 3.5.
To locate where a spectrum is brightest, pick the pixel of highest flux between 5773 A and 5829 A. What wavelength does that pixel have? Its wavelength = 5803.39 A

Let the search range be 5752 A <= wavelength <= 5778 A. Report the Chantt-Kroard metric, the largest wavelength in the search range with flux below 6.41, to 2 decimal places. 5760.79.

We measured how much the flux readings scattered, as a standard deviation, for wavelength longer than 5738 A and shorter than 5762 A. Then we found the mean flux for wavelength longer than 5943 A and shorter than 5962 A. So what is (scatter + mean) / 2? 3.33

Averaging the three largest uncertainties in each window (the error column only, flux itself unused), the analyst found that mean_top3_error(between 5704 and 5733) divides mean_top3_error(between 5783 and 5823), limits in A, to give 0.85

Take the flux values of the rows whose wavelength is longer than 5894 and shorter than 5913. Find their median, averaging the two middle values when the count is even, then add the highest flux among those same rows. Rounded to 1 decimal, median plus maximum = 12.9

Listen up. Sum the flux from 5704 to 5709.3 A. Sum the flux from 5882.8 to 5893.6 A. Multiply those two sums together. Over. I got 263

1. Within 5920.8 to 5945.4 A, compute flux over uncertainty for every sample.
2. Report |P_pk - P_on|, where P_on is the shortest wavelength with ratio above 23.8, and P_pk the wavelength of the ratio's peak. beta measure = 19.1 A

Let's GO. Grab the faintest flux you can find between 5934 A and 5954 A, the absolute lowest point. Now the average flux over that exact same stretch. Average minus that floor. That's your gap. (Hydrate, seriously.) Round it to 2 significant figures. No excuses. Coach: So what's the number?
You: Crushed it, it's 0.26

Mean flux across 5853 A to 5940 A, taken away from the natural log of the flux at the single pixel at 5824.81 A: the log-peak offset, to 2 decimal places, -4.32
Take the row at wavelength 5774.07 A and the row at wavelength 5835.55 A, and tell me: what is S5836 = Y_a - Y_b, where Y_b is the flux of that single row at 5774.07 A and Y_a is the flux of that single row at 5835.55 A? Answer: 0.1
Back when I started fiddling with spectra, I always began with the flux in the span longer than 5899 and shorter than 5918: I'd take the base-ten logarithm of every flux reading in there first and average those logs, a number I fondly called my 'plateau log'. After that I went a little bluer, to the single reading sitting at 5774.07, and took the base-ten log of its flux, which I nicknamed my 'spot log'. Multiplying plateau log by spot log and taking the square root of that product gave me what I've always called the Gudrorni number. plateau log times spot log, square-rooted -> 0.804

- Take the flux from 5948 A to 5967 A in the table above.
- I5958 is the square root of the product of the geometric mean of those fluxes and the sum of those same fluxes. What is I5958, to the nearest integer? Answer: 17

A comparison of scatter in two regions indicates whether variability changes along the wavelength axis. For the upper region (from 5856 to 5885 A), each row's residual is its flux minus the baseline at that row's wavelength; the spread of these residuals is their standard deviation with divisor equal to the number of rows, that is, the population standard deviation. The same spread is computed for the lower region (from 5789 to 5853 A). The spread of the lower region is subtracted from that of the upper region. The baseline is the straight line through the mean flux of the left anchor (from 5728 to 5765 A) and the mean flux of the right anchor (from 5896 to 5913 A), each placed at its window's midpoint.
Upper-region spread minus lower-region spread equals -0.14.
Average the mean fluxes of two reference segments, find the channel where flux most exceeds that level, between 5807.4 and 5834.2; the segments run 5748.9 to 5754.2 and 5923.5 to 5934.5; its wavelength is 5830.18 A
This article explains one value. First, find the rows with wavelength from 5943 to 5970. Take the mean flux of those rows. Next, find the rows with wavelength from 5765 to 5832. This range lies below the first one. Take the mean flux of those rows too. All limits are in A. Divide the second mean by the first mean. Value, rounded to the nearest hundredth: 1.03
